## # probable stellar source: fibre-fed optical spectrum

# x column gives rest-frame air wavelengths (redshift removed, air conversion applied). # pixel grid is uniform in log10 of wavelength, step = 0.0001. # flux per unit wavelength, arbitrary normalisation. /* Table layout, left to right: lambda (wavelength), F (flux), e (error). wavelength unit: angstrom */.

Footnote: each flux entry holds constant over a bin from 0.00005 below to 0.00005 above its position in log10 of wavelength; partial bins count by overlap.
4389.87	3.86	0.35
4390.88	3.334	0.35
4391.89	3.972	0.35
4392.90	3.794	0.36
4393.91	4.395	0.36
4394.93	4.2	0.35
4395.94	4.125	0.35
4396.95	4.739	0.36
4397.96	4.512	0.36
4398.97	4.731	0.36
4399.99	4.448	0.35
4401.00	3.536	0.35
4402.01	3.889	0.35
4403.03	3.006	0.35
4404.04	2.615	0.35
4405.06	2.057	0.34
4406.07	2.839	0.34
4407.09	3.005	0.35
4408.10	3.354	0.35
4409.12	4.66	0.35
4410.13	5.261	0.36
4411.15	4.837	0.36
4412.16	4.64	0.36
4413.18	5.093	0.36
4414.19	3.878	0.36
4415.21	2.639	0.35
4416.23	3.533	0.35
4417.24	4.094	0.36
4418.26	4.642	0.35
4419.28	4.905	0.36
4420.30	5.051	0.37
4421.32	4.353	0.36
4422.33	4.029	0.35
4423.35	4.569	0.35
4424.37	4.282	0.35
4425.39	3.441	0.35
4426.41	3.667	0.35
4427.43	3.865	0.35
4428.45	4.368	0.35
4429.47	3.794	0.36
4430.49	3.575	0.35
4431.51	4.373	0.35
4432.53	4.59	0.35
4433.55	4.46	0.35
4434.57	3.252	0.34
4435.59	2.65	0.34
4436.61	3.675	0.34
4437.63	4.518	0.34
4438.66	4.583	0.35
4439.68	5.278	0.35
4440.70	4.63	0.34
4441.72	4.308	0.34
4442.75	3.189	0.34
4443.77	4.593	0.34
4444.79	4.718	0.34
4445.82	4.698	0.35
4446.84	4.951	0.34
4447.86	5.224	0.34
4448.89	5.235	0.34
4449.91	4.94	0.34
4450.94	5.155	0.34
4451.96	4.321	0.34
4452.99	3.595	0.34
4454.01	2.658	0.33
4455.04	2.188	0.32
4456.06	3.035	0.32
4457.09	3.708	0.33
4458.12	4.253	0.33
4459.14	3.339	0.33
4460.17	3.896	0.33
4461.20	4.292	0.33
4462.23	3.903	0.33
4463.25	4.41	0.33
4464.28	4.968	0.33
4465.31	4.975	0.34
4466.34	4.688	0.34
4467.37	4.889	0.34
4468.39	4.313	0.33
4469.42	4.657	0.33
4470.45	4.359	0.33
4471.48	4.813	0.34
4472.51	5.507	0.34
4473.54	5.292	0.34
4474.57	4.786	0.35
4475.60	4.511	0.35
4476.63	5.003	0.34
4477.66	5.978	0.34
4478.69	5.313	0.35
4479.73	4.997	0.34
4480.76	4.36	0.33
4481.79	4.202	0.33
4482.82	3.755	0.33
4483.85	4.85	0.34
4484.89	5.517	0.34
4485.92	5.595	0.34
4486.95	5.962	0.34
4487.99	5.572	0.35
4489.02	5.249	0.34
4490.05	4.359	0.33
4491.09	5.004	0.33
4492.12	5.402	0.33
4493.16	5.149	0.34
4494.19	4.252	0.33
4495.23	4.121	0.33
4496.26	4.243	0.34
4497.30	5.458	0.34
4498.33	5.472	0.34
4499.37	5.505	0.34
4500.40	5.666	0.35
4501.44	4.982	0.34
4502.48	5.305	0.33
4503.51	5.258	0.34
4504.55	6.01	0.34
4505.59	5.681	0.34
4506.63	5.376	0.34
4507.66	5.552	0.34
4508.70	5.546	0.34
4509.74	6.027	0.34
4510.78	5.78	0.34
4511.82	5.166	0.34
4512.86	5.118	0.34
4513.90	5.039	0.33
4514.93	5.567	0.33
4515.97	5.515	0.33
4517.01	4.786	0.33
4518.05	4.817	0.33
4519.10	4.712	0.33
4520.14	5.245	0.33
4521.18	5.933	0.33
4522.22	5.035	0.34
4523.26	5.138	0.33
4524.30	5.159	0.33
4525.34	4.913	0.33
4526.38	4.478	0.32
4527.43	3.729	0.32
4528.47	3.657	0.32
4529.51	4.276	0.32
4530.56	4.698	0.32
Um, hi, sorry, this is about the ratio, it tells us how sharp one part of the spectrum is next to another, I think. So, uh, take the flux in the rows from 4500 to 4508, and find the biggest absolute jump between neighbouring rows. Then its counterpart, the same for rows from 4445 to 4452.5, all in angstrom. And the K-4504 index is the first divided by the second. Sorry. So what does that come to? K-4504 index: 0.90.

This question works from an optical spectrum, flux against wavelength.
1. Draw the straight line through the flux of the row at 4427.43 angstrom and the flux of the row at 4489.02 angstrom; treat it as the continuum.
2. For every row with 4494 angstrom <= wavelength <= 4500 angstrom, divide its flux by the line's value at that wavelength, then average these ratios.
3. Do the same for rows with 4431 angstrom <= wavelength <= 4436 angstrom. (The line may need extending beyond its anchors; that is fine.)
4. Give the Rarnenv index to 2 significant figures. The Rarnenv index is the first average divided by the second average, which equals 0.92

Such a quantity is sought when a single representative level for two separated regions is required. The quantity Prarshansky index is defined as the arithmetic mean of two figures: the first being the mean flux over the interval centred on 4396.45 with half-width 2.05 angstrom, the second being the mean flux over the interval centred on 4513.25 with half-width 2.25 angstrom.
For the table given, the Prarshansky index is 4.8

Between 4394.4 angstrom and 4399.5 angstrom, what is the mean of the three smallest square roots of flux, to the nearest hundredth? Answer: 2.07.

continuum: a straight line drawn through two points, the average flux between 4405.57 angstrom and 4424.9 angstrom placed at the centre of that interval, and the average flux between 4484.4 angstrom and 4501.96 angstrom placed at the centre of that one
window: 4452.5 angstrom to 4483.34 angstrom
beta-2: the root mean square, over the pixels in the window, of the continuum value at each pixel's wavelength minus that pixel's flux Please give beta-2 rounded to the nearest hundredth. 0.90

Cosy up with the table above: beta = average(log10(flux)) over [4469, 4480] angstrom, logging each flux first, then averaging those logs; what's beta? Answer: 0.699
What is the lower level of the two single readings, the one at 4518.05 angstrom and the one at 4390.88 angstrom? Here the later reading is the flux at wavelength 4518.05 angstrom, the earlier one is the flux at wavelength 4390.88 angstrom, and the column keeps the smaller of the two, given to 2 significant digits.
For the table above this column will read 3.3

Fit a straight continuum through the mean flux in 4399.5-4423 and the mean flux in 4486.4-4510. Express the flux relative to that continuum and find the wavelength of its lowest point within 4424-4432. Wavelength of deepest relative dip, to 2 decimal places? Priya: 4425.39 angstrom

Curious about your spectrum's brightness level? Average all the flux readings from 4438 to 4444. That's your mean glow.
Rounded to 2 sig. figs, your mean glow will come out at 4.4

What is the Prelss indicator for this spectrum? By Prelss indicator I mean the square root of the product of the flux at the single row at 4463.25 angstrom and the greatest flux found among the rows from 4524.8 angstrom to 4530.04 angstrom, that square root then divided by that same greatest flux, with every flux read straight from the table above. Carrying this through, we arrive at 0.947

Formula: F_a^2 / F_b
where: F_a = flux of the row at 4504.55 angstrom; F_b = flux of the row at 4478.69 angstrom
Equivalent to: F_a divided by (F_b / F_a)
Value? 7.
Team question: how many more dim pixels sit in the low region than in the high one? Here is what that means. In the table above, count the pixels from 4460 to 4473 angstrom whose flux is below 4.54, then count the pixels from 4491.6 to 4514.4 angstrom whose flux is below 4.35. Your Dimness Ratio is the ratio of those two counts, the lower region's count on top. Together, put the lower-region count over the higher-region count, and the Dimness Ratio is 2.0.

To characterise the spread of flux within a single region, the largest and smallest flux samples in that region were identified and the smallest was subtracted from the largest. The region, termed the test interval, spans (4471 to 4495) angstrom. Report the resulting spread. 2.2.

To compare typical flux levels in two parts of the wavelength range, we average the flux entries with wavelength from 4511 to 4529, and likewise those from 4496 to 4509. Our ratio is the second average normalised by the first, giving 1.09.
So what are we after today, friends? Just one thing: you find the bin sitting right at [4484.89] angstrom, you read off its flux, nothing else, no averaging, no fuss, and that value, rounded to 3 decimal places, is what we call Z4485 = 5.517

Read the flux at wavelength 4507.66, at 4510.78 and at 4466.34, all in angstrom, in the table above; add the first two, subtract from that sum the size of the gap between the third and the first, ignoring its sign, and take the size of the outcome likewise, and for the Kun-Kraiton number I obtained 10.5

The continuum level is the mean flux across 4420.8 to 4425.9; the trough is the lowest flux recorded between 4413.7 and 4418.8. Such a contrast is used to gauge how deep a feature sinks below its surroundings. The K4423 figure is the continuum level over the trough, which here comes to 1.57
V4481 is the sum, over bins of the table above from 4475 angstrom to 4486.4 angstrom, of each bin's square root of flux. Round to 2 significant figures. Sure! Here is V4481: 24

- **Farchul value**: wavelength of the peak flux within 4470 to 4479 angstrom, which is 4477.66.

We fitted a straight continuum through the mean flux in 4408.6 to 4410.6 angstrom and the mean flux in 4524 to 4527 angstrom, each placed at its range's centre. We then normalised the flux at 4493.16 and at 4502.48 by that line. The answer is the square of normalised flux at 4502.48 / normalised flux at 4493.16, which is 1.1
